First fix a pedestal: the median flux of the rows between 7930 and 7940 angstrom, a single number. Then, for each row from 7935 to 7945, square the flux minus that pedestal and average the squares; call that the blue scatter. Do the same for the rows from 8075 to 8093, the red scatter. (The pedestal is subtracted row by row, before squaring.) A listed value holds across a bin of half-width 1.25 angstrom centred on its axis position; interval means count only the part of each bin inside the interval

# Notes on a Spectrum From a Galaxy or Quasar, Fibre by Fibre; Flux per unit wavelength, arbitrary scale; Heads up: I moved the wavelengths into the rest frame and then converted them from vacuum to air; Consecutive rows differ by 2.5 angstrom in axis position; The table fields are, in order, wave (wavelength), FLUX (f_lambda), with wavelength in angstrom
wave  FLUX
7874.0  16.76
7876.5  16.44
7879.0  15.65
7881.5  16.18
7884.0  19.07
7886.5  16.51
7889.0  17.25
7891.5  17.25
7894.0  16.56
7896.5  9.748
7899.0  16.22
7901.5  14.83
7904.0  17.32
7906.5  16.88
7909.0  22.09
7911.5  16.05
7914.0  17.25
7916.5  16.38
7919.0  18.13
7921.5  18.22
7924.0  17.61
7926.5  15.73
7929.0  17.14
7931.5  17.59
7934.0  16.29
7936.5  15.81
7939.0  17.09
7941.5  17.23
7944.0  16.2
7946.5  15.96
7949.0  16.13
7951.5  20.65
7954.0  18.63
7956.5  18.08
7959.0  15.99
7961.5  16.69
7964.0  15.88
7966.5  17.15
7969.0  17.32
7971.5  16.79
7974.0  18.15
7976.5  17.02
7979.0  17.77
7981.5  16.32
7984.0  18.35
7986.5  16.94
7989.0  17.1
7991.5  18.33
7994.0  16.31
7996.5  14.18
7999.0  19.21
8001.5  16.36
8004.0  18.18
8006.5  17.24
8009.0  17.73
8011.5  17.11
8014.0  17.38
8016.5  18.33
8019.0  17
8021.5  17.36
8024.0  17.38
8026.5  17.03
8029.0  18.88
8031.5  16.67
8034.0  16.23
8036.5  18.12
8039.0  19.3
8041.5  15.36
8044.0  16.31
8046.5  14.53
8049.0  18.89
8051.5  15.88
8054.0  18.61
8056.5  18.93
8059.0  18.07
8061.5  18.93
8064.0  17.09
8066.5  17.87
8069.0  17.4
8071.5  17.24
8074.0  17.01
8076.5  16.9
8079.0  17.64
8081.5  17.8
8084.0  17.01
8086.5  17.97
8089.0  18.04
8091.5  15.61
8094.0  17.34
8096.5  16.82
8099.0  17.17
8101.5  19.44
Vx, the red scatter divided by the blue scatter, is 2.7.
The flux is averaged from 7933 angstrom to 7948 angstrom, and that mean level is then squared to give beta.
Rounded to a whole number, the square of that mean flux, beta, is 270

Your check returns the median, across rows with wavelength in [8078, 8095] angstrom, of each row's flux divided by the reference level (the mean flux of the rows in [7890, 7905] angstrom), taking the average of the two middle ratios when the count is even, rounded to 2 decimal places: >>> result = 1.15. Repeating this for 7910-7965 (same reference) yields 1.10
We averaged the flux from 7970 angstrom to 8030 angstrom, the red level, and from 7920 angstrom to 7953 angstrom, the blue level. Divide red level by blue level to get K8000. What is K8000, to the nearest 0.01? 1.02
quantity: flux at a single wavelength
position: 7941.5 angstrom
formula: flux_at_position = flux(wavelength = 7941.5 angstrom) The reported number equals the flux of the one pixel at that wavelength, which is 17.23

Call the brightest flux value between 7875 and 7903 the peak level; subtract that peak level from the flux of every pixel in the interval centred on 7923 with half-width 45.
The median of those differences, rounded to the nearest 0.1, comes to -2.3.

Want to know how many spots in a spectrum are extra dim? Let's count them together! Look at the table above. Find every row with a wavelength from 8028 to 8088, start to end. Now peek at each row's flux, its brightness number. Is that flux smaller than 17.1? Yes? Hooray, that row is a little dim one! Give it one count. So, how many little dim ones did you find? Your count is 10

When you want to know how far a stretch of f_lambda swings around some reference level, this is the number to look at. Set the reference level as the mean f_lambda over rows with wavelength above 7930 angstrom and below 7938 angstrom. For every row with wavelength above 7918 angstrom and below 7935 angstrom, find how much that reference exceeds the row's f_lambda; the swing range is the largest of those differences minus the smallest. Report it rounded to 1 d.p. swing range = 2.5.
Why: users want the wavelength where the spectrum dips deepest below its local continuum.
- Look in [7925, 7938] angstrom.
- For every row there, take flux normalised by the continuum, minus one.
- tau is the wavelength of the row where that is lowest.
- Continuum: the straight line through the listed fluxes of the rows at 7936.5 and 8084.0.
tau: 7936.5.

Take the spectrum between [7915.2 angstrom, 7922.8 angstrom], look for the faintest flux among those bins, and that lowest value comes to 16.38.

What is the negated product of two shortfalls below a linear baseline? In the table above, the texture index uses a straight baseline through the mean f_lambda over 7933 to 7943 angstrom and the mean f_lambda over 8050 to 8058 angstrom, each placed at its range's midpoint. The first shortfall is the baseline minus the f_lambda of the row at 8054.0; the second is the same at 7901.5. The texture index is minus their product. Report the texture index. 1.1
